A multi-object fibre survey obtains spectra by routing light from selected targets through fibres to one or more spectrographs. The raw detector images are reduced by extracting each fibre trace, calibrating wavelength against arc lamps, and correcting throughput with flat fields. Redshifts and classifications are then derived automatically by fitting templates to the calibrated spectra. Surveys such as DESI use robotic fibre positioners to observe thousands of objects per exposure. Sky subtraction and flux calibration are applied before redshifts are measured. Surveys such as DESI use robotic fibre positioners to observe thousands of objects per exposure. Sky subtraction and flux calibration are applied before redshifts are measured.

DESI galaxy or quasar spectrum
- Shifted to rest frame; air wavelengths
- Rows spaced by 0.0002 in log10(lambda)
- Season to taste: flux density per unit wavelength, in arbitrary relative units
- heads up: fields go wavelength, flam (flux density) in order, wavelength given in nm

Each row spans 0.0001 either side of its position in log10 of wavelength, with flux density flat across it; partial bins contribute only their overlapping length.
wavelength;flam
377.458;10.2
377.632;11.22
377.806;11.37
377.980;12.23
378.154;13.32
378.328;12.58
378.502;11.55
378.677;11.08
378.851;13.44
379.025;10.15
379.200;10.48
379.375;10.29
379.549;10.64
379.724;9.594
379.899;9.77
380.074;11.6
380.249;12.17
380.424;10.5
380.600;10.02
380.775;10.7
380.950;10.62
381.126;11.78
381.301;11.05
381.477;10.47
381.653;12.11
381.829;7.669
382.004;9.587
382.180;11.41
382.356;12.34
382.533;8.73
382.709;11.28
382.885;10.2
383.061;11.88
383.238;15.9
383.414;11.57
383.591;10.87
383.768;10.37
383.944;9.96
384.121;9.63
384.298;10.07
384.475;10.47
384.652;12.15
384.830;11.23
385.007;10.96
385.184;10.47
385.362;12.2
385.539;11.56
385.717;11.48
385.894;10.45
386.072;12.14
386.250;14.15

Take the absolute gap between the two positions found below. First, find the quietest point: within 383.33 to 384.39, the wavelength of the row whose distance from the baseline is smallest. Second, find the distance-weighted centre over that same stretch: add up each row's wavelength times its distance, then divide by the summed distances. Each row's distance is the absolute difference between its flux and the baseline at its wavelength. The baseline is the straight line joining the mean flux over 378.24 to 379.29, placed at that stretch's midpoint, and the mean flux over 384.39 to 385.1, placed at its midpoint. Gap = 0.57 nm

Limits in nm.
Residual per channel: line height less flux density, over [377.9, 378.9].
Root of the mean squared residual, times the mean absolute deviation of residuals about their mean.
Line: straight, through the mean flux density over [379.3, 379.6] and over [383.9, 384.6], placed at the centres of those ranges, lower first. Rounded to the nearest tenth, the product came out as 1.5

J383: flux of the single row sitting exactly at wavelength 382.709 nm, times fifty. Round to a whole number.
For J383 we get 564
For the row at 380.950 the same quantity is 531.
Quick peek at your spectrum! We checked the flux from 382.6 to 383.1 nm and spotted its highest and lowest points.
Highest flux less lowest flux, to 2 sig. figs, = 1.7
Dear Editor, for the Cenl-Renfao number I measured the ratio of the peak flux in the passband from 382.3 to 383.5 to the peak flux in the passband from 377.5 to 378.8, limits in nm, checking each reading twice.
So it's 1.19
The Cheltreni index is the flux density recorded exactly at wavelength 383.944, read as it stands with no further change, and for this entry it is 9.96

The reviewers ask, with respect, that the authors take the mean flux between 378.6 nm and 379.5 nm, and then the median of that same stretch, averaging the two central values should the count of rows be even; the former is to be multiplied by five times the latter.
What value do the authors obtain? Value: 581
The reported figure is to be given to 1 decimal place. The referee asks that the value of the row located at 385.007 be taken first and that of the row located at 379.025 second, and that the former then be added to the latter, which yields 21.1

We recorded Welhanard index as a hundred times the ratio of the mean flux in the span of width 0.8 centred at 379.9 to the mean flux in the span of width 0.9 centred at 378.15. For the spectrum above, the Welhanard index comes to 88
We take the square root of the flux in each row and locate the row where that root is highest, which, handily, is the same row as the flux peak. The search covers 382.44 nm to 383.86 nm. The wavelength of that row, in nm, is 383.238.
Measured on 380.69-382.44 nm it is 382.356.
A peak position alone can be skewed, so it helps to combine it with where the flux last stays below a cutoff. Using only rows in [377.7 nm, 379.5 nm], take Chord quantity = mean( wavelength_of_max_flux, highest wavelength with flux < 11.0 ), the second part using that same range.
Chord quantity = 379.11 nm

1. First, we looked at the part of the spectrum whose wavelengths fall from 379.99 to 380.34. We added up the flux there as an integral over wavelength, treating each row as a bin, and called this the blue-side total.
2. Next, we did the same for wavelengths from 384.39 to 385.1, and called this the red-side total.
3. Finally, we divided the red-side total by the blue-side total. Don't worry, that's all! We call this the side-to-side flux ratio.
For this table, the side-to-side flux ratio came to 1.9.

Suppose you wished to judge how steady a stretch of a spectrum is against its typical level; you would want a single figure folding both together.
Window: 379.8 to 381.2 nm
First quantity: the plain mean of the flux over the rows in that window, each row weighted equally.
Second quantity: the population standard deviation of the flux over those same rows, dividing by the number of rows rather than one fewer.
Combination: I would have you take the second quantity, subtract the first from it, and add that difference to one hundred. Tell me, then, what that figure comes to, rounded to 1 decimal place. 89.9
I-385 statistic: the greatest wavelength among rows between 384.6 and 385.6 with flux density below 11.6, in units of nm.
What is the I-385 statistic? 385.539 nm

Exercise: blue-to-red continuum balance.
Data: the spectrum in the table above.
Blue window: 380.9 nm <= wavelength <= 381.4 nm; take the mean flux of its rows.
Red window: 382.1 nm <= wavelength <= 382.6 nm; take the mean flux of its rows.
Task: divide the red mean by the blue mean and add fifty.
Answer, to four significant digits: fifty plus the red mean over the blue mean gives 50.97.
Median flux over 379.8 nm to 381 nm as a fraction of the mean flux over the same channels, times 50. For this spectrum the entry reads 49.3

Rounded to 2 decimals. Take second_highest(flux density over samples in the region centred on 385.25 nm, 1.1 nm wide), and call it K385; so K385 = 11.56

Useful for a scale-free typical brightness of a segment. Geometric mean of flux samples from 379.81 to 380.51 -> 10.97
